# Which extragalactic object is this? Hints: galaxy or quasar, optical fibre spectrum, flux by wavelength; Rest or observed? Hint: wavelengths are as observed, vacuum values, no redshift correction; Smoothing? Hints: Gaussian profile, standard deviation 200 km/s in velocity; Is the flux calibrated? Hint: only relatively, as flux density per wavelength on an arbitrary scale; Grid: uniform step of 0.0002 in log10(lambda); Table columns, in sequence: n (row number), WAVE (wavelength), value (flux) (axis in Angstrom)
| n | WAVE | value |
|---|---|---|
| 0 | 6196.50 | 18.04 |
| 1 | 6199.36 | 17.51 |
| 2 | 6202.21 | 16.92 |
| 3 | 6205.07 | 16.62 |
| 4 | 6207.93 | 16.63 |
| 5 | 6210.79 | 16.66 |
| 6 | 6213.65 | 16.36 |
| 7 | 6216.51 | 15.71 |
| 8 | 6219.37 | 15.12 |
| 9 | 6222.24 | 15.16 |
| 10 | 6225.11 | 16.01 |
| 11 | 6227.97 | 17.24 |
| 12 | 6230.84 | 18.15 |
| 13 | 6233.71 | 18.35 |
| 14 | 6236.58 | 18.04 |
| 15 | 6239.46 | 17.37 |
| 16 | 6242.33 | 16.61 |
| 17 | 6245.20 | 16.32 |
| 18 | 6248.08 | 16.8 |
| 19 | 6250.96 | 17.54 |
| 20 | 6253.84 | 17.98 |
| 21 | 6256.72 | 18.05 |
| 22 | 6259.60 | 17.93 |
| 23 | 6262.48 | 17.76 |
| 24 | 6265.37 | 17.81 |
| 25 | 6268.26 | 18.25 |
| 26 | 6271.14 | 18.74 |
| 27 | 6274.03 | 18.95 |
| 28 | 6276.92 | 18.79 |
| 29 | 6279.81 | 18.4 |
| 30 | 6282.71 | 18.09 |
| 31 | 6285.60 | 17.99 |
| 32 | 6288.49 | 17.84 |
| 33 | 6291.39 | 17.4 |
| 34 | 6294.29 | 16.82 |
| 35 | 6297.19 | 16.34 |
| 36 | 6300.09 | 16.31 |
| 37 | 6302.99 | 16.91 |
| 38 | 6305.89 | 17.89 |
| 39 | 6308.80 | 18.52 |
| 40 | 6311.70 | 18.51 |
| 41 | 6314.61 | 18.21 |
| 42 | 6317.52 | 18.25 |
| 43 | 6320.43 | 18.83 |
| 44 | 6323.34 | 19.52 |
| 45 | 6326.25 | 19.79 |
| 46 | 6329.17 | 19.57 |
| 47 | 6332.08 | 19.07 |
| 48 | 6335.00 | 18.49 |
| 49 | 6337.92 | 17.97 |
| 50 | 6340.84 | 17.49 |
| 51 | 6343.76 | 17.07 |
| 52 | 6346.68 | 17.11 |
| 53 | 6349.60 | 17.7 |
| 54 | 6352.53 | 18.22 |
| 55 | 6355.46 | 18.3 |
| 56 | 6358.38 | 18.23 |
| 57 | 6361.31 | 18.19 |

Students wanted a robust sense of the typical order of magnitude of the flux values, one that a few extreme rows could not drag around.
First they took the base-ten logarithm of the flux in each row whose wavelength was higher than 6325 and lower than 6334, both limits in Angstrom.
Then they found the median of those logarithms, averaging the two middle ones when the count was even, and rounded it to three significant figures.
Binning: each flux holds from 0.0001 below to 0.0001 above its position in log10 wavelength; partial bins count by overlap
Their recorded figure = 1.29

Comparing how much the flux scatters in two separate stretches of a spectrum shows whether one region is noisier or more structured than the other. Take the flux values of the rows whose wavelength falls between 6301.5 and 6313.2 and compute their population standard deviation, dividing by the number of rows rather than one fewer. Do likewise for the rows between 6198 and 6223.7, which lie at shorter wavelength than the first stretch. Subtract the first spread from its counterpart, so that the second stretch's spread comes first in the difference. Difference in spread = 0.1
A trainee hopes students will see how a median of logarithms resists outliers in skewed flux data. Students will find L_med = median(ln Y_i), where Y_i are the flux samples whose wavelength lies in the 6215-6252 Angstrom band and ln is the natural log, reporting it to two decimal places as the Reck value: 2.82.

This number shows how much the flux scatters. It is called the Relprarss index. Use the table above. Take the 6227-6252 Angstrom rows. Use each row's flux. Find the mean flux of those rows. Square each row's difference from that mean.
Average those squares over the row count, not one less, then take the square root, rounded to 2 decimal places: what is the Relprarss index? 0.67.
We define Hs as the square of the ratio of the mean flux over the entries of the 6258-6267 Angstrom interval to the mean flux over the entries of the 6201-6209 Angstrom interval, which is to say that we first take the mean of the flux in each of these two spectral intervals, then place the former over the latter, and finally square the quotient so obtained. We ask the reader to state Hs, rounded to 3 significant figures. 1.14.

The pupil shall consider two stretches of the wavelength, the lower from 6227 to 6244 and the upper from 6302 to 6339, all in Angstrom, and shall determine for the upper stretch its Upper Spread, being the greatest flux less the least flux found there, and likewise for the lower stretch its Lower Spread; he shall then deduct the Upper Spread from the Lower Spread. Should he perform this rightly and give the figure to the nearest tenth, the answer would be -1.1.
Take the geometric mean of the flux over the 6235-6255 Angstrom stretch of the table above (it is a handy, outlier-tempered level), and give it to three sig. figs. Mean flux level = 17.2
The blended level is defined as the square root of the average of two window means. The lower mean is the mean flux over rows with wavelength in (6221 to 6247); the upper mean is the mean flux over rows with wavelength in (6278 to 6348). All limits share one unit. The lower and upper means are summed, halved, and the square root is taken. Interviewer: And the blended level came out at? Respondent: 4.19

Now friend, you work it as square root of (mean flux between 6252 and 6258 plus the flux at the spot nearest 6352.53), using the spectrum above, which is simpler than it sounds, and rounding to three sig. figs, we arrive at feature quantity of 6.02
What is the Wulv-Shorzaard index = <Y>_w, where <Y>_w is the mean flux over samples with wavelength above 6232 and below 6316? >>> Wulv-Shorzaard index 17.7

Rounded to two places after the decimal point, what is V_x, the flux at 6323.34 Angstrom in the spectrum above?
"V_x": 19.52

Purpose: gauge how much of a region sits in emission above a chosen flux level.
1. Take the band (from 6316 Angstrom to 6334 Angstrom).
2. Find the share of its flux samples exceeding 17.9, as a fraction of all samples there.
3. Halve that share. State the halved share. 0.5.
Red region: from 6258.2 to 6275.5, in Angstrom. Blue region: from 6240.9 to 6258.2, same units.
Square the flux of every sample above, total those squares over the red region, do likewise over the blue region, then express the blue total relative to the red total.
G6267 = 0.89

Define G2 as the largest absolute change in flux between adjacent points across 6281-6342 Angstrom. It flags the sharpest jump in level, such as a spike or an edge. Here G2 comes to 0.98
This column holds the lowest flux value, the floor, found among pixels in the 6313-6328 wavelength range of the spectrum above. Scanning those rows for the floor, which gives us 18.21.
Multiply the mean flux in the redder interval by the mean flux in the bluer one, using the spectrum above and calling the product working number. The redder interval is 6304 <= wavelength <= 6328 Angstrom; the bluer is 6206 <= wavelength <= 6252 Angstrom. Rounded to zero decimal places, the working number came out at 313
